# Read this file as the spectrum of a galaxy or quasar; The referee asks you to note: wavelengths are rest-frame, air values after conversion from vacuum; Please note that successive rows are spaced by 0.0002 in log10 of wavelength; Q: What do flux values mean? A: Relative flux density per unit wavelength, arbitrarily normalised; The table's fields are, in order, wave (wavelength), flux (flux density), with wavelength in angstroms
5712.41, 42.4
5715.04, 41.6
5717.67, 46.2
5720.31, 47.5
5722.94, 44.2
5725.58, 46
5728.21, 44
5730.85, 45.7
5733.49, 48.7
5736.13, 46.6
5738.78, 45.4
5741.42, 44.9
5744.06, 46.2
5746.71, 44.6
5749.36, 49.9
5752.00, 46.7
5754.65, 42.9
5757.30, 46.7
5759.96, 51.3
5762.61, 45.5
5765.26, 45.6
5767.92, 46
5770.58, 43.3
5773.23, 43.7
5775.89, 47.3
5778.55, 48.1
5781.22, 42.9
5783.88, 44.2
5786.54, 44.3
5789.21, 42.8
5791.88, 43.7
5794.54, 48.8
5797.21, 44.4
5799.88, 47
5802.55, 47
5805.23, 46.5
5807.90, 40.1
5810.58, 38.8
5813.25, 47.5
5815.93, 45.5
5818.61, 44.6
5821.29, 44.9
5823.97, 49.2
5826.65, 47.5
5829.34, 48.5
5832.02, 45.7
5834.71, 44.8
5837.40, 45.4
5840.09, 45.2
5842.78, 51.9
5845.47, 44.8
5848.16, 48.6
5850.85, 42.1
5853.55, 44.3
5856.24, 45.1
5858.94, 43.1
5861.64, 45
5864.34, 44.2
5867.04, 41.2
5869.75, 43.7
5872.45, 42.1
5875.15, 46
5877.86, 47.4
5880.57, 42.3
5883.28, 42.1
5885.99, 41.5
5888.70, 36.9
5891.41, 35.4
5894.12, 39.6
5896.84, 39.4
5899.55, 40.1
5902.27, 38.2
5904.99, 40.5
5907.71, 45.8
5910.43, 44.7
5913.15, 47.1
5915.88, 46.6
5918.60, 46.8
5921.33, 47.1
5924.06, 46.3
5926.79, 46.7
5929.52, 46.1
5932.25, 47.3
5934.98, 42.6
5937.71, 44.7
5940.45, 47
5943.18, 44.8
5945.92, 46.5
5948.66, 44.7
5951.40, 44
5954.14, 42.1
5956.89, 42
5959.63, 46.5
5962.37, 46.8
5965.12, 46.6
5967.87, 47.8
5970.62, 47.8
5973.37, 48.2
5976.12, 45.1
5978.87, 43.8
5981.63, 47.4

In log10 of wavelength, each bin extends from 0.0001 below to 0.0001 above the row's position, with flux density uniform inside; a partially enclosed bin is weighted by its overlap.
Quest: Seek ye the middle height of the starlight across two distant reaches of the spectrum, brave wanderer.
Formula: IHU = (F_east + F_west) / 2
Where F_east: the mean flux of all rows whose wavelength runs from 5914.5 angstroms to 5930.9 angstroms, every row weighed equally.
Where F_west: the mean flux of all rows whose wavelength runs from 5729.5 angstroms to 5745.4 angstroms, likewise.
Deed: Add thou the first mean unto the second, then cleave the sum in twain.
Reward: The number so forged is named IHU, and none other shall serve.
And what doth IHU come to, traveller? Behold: 46.4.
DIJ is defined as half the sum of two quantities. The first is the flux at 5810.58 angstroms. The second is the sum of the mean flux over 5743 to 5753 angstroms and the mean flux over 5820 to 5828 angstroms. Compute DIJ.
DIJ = 66.4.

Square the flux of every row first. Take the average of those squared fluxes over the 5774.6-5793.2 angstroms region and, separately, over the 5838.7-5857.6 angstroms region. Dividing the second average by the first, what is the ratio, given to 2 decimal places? 1.06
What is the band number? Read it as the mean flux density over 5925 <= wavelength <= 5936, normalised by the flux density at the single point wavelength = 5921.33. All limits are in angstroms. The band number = 0.97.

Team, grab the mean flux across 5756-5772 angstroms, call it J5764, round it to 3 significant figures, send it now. 46.4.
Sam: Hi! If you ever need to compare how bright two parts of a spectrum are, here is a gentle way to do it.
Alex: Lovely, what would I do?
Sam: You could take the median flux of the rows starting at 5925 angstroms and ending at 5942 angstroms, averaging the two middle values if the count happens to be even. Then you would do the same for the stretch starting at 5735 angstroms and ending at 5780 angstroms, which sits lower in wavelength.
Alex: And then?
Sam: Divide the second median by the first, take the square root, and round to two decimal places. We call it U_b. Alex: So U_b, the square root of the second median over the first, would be 1.00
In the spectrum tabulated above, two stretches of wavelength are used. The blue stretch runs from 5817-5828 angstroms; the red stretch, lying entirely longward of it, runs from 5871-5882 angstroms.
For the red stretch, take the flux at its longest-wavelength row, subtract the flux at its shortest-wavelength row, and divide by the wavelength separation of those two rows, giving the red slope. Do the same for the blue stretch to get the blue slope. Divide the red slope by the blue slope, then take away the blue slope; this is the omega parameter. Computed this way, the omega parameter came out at 0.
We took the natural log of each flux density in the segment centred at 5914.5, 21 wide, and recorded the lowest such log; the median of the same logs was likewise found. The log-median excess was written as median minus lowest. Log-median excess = 0.14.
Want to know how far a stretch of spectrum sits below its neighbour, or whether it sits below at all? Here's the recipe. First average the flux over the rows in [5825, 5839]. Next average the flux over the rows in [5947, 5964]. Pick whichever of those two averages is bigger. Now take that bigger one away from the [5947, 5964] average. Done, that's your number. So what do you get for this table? -2.0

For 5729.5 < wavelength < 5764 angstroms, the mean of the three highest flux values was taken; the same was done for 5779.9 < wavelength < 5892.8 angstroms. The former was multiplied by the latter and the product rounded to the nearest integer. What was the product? 2497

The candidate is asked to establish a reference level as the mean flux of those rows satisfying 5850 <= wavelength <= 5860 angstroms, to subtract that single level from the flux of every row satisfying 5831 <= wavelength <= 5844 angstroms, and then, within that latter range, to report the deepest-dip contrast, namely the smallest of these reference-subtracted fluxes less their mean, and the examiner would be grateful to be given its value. -1.8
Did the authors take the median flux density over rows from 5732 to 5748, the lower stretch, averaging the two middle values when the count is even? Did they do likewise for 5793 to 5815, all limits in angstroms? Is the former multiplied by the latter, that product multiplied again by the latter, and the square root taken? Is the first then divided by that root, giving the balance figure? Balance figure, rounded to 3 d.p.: 0.145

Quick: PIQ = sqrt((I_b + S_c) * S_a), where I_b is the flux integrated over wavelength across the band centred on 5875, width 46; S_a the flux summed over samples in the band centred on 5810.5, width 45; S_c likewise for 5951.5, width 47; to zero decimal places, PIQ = 1450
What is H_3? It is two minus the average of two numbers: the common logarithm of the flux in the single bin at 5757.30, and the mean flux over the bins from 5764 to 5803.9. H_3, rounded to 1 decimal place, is -21.5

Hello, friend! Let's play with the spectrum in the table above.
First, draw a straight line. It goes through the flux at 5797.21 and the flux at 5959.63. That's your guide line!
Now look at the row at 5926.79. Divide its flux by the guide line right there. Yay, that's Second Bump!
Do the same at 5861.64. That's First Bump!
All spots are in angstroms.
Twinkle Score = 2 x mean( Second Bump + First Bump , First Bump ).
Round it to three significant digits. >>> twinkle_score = 3.00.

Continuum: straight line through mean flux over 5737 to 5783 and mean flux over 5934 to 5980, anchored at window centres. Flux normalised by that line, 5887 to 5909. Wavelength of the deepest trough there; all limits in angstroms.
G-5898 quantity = 5891.41 angstroms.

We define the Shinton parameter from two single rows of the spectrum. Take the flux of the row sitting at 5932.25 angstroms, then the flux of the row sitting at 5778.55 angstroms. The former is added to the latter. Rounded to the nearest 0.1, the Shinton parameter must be 95.4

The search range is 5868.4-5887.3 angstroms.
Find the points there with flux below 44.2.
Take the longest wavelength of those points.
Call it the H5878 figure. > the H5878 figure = 5885.99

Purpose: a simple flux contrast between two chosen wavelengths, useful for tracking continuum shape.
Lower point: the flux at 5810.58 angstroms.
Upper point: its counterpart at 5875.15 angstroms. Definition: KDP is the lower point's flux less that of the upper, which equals -7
